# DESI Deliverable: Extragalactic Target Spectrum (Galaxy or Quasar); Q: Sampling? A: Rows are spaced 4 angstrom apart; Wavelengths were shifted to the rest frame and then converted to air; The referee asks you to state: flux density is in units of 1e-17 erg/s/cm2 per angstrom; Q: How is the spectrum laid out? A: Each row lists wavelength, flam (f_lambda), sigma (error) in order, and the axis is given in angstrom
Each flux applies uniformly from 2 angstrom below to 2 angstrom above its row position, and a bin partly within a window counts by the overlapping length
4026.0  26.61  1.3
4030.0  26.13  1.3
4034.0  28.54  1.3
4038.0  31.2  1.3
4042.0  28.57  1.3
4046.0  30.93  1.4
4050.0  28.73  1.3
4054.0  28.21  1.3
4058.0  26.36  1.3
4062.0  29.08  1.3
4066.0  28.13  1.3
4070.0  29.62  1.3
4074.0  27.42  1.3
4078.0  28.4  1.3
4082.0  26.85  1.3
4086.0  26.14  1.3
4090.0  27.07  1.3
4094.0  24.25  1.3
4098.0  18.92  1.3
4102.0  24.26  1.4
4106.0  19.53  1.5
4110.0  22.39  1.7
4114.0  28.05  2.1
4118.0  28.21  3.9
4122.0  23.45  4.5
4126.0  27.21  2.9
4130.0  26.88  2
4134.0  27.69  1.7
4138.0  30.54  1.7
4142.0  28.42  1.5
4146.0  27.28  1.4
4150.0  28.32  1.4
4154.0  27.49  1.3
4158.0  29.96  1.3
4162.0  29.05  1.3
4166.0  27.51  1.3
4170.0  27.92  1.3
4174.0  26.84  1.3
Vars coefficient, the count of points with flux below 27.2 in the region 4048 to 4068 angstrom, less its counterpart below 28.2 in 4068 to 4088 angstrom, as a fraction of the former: -2.0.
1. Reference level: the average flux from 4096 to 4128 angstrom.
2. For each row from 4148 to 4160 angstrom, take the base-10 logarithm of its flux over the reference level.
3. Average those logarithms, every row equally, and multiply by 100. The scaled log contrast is 7.6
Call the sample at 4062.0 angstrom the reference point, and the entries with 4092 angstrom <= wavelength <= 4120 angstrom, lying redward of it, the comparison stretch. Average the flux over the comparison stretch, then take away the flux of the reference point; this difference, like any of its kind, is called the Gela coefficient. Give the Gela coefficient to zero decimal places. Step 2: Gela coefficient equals -5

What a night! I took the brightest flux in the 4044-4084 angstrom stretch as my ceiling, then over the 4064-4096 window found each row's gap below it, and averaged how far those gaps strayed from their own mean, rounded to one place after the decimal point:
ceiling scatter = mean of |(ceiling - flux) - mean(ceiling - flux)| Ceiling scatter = 1.2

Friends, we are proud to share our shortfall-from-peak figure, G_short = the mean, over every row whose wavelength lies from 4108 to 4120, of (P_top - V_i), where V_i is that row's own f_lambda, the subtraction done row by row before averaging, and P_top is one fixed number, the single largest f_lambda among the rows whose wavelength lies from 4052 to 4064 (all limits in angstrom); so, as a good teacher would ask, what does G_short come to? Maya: 3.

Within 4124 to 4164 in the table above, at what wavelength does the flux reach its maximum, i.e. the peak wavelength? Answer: 4138.0 angstrom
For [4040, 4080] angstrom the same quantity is 4046.0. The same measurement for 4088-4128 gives 4118.0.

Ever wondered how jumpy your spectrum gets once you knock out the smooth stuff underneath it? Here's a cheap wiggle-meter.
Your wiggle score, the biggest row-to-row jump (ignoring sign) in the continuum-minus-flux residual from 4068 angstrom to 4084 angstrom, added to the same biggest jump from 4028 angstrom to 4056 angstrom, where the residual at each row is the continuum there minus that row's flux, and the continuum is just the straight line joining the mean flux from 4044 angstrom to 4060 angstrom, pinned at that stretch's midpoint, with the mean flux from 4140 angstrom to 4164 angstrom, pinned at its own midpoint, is 5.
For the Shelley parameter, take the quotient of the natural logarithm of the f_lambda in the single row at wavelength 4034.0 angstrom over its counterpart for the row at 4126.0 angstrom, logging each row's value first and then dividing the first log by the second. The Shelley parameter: 1.01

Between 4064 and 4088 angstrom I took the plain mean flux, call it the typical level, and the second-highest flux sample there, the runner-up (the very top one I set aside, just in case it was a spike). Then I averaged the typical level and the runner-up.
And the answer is 28.1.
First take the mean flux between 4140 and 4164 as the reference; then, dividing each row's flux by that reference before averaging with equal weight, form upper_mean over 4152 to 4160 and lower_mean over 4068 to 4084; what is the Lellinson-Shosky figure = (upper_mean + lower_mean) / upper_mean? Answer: 1.98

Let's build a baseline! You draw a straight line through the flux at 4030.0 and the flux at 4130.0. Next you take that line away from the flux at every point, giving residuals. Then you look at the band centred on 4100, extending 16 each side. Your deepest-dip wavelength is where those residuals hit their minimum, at 4098.0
